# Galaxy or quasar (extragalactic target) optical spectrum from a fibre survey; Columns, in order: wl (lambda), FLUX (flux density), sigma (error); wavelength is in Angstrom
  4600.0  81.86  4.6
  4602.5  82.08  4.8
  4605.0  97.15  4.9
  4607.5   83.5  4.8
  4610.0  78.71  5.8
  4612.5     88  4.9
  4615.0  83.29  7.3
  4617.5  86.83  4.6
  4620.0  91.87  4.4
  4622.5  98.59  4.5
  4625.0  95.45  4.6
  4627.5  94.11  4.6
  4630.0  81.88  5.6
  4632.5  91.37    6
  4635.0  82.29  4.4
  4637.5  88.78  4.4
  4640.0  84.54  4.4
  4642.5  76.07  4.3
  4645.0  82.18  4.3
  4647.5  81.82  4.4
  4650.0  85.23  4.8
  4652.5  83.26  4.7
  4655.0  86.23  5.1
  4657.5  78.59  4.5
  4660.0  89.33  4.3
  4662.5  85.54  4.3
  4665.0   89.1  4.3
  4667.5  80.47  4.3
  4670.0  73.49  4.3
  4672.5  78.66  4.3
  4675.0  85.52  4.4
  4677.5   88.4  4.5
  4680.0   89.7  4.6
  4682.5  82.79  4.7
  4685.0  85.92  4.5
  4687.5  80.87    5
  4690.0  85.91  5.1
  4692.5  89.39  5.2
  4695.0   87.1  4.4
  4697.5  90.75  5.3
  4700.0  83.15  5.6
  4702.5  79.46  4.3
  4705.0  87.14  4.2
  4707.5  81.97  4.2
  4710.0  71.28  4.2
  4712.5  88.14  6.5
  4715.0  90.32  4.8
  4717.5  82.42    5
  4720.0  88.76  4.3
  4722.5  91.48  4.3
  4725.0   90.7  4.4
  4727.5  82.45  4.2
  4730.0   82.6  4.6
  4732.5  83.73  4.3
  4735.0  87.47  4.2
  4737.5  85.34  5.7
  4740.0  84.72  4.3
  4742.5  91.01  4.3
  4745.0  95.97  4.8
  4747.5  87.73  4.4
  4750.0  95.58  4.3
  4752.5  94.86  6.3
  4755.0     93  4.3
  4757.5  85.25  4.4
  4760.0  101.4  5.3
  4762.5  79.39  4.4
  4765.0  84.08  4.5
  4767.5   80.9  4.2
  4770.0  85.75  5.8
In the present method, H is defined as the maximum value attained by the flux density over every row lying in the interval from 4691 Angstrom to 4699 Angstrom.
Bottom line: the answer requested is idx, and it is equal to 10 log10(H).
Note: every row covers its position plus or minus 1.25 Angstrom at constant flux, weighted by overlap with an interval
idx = 19.6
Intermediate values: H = 90.75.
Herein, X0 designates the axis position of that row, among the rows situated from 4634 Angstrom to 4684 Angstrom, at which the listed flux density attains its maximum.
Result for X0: 4680.0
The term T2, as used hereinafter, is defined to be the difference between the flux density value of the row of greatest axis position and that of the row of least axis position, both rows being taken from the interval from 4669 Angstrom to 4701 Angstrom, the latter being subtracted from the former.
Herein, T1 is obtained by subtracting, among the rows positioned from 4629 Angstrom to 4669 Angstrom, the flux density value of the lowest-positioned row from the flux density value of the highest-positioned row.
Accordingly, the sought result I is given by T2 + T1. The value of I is 8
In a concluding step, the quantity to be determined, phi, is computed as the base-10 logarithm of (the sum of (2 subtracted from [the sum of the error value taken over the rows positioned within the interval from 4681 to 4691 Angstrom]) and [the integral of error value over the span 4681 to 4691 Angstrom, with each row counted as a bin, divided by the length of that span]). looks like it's 1.34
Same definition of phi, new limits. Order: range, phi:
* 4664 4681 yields 1.52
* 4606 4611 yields 1.14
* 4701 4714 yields 1.42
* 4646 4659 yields 1.42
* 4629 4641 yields 1.44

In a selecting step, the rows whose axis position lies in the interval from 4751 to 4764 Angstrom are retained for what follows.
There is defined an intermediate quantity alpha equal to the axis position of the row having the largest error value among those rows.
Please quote 4752.5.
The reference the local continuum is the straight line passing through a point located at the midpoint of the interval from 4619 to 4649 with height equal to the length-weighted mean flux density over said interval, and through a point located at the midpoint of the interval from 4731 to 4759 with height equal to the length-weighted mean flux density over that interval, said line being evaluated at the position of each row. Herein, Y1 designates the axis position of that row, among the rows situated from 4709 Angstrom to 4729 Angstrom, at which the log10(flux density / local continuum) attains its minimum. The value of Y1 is 4710.0 Angstrom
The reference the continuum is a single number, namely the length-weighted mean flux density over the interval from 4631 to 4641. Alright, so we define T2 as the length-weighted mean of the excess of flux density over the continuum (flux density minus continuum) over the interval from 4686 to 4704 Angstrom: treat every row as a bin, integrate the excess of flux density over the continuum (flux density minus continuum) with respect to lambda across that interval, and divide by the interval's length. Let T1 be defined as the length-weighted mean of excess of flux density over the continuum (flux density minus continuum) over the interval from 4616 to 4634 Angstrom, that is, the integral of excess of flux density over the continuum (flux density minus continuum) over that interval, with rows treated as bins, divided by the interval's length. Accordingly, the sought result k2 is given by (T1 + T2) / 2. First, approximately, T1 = 4.5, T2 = -1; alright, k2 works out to 1.6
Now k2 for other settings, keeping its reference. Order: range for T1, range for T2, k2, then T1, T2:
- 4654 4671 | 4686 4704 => -2.4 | -3.3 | -1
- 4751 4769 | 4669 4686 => -0.6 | 1.8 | -3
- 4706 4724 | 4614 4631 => 1.1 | -1.7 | 4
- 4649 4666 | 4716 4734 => -1.0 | -1.4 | -1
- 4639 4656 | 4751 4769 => -1.1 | -4.0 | 2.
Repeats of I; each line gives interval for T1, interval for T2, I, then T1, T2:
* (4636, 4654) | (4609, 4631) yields -2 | -6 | 3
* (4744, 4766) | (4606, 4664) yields -10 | -12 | 2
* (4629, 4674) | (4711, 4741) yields -7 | -3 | -3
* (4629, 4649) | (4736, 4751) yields 10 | 0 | 10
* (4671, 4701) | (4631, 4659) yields -8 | 4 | -13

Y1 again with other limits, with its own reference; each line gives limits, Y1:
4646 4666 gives 4657.5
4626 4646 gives 4642.5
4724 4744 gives 4727.5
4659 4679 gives 4670.0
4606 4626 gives 4610.0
